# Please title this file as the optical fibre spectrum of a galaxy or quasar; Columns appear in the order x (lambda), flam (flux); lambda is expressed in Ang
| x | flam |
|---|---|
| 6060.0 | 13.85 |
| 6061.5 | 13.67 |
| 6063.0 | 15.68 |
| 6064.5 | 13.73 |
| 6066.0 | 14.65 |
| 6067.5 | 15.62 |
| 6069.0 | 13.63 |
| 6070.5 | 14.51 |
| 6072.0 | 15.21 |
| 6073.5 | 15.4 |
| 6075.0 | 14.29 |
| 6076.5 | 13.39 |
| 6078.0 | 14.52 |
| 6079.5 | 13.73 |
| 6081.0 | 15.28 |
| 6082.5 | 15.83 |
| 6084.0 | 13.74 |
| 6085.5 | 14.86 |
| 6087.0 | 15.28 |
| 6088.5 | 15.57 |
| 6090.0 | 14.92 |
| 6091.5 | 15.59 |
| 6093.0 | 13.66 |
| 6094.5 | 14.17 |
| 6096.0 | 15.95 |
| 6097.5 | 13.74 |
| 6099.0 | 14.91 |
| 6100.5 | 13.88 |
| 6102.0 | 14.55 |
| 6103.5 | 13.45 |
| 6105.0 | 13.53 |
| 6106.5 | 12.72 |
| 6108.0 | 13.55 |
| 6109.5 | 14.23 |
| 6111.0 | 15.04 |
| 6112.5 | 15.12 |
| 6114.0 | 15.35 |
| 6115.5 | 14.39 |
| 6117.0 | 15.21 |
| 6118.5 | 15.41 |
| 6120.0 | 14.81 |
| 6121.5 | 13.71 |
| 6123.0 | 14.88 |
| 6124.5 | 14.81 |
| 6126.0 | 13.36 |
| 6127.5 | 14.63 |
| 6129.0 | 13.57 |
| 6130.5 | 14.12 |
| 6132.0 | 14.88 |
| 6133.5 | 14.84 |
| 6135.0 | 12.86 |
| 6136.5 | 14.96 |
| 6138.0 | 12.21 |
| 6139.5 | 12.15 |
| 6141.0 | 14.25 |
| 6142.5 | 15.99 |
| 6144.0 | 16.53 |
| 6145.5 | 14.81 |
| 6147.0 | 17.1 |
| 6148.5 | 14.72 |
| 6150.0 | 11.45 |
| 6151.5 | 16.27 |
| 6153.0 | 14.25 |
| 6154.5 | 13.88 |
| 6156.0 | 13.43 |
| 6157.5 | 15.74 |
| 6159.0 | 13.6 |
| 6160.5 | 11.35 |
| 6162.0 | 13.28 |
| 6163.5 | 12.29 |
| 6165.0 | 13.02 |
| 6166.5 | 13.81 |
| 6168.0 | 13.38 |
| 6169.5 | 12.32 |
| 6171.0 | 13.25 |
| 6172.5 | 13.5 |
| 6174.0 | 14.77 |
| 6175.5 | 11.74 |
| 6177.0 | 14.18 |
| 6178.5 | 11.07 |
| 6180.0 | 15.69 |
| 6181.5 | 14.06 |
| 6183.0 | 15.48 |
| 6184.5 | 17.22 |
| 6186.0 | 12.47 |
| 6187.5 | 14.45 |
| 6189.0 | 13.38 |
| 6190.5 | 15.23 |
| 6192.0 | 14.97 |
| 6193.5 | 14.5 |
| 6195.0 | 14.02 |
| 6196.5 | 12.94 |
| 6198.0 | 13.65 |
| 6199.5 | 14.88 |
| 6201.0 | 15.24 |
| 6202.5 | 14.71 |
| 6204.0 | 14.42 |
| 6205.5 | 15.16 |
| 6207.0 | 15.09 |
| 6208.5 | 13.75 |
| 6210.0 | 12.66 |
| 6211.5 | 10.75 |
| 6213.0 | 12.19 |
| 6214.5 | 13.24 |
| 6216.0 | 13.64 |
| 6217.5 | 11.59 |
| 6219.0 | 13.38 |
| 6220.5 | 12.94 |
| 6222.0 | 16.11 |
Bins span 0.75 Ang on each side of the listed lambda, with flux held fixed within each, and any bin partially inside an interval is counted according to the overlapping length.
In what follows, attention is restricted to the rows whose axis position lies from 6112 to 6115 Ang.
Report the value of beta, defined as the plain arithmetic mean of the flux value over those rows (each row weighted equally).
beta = 15.2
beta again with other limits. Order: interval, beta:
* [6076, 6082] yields 14.2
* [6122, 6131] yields 14.2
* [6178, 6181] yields 13.4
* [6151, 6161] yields 14.1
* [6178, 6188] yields 14.3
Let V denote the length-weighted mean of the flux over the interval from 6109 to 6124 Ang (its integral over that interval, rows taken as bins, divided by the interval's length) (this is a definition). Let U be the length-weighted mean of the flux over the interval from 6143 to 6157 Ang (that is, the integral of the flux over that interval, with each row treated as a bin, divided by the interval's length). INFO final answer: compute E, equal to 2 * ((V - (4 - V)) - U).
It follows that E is 21.8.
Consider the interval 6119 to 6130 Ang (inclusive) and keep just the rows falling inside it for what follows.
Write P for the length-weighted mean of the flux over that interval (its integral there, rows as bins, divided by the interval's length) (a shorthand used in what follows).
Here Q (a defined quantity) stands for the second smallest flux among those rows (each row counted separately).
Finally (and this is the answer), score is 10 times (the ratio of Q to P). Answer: 9.51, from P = 14.3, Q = 13.57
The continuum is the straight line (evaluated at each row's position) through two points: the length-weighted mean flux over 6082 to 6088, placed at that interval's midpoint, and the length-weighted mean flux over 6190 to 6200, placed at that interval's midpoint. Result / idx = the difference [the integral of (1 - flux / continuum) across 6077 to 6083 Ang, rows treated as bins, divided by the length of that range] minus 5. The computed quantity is -4.99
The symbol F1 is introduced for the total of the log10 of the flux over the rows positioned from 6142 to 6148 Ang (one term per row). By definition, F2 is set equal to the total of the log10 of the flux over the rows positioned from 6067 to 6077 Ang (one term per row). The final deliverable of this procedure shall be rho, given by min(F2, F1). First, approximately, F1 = 4.8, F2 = 8.1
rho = 4.83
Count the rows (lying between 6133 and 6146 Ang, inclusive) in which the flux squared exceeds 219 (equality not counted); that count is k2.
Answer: 5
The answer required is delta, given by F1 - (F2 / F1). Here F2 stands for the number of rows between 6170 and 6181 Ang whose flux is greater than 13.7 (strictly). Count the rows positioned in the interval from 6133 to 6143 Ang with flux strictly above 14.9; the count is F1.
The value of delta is 0.5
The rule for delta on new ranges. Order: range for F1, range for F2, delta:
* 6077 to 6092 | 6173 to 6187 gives 5.0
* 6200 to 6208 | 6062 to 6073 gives 1.0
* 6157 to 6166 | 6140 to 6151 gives -5.0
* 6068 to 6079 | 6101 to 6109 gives 1.5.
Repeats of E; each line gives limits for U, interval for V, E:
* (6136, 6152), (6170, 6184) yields 18.0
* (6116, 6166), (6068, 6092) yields 22.6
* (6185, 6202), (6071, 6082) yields 21.9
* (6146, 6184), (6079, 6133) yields 22.5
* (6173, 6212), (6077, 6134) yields 21.8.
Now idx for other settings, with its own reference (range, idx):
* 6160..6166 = -4.87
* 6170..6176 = -4.93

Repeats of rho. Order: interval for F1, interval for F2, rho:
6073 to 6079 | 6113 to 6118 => 3.53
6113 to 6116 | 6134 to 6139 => 2.34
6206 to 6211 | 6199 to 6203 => 3.42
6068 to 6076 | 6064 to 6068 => 3.50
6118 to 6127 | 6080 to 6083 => 2.38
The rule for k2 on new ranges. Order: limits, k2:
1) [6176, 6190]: 3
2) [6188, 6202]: 4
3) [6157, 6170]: 1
